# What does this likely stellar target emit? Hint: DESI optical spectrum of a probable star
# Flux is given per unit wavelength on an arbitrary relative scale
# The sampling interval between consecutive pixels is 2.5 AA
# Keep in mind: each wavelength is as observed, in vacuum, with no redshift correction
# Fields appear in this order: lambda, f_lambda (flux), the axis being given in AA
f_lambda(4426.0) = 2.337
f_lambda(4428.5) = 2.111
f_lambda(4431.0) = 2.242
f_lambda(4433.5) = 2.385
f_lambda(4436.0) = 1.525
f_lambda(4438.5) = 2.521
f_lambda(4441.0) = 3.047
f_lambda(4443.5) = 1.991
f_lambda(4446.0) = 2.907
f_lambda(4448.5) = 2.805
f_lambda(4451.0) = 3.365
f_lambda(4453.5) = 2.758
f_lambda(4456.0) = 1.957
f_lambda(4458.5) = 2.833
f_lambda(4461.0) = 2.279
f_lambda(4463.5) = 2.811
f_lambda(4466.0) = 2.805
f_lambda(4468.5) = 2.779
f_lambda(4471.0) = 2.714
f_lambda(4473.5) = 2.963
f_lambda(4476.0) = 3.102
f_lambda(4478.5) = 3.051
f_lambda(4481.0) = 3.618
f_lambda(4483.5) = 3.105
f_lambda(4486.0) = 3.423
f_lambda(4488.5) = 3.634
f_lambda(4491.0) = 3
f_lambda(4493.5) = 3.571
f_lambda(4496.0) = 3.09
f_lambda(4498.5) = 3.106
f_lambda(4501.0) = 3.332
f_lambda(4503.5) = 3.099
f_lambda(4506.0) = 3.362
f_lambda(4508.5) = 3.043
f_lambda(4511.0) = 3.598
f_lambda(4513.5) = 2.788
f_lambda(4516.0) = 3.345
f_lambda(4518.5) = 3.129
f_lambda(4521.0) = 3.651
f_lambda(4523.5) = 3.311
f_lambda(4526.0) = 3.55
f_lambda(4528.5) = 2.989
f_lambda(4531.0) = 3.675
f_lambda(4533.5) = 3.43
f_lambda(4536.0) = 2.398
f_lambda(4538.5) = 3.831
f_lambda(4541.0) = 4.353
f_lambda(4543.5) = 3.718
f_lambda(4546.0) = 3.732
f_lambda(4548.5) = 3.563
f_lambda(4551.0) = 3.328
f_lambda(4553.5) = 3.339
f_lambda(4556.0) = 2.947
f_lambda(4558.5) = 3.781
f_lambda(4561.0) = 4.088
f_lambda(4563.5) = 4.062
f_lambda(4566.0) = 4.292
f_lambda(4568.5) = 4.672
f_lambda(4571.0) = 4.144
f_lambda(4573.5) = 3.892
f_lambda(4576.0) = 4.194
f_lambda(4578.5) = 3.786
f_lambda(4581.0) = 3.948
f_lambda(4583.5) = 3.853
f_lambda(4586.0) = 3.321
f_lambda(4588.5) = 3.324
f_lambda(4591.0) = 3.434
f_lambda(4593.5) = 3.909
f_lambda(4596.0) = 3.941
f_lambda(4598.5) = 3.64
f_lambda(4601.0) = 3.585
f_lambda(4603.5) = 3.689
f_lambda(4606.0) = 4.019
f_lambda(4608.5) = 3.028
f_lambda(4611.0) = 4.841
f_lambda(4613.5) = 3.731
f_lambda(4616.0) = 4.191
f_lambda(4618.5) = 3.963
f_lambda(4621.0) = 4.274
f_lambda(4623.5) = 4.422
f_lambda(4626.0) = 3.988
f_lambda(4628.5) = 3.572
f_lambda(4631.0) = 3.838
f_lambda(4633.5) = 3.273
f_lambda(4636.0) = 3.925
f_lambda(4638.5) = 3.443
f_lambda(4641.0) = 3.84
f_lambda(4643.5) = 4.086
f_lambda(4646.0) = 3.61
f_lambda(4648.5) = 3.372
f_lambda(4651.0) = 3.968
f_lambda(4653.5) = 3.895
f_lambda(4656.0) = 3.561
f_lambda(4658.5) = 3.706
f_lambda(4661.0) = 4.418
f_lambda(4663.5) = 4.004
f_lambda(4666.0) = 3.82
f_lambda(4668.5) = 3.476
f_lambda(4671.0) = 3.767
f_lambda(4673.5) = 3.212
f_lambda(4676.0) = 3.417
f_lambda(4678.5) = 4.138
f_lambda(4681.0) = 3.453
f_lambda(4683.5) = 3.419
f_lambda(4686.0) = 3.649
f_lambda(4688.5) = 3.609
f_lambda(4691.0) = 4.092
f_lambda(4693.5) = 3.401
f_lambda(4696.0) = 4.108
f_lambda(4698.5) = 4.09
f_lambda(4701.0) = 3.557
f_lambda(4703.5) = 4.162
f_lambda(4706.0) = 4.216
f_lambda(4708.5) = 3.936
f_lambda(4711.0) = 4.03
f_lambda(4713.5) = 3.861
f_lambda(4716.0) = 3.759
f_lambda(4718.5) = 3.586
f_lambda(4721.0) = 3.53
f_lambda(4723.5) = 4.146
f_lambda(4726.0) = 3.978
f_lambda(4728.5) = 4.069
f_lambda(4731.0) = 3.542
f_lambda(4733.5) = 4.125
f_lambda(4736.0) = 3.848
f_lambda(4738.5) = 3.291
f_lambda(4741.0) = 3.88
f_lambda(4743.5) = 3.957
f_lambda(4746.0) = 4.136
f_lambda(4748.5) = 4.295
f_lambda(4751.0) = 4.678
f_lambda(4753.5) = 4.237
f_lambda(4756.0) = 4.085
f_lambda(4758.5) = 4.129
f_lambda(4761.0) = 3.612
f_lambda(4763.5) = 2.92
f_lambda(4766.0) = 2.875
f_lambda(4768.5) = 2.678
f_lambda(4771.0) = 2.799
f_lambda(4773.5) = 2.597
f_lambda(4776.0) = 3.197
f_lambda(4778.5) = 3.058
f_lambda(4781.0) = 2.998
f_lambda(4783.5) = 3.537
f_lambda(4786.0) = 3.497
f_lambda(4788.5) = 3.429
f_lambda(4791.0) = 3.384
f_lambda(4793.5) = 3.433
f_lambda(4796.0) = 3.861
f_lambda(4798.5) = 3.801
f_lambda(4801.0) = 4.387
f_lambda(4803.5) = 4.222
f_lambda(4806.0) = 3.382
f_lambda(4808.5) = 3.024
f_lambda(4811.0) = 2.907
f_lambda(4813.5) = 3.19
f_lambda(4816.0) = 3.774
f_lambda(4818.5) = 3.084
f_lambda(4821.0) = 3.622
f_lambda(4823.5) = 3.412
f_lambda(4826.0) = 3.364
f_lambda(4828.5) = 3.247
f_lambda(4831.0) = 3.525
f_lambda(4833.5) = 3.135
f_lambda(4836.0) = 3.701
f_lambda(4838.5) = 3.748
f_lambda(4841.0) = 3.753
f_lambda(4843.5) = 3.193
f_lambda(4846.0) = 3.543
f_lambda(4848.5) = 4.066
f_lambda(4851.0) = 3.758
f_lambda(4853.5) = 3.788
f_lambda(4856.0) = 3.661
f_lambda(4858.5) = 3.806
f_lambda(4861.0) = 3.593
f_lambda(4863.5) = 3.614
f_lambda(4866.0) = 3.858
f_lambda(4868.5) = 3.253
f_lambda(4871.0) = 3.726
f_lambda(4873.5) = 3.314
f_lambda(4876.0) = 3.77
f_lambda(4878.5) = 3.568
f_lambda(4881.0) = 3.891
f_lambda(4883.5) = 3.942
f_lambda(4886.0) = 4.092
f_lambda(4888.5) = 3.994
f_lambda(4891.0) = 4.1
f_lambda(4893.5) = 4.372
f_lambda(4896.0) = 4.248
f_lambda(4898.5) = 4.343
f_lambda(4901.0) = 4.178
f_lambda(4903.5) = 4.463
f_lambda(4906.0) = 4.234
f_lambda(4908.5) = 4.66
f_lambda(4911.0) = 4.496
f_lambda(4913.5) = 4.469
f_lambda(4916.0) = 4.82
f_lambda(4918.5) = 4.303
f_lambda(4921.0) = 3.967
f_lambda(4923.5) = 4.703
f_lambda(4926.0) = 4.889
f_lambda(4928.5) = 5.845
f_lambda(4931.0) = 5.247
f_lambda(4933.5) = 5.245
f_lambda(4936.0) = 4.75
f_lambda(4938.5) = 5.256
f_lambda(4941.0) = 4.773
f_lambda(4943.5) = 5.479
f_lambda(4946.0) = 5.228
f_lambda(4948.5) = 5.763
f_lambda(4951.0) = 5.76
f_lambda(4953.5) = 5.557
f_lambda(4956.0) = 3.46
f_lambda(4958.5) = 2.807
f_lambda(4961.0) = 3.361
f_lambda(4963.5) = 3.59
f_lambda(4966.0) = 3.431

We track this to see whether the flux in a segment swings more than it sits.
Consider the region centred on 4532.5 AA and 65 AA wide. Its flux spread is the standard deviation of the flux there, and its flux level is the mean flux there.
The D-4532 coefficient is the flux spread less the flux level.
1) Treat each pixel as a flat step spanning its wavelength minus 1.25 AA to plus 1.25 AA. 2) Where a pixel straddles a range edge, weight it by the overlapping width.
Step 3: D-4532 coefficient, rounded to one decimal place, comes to -3.0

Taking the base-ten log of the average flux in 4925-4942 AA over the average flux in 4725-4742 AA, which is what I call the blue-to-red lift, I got 0.13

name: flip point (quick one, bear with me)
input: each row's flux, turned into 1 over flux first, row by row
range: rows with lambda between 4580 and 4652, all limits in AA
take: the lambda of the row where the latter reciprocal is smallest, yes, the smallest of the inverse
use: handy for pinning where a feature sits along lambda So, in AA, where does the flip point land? 4611.0 AA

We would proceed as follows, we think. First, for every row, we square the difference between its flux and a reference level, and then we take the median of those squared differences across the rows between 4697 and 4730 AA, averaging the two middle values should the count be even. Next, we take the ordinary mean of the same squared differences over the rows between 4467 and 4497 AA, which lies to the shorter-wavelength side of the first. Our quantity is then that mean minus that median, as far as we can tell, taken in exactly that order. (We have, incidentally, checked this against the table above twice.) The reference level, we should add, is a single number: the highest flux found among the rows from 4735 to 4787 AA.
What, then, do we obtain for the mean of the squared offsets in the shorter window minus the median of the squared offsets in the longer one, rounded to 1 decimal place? 1.9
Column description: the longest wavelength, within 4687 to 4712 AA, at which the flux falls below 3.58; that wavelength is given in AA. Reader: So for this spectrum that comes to 4701.0 AA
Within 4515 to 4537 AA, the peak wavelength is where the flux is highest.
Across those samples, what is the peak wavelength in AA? 4531.0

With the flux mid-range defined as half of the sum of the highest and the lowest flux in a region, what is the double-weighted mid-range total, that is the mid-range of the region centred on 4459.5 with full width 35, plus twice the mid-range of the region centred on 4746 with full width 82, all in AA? 9.9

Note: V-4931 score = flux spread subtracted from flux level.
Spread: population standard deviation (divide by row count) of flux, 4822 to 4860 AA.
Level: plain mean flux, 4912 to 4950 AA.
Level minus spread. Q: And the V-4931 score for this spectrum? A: 4.7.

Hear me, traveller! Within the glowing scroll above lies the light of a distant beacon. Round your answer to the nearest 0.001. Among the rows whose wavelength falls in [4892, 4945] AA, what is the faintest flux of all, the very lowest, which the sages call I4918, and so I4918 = 3.967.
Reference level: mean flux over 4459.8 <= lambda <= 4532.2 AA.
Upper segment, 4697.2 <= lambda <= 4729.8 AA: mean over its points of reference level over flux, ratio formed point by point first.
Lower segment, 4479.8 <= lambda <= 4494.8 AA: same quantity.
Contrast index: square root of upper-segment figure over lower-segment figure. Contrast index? 0.93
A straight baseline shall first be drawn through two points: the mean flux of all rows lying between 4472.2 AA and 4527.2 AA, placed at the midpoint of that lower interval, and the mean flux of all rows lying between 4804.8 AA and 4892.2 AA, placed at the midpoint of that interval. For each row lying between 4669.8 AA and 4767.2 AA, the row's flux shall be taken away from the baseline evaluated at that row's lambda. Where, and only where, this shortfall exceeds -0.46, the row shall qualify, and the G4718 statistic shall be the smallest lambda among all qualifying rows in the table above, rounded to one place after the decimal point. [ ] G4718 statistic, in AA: 4671.0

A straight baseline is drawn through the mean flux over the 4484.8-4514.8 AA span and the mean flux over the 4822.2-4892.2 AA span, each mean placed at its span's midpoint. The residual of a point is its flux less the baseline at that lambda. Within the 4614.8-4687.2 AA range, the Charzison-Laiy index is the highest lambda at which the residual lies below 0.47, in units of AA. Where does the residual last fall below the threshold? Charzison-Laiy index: 4686.0 AA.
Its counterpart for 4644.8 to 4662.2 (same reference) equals 4658.5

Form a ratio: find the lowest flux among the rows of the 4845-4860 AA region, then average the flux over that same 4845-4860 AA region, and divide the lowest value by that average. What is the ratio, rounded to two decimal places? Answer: 0.94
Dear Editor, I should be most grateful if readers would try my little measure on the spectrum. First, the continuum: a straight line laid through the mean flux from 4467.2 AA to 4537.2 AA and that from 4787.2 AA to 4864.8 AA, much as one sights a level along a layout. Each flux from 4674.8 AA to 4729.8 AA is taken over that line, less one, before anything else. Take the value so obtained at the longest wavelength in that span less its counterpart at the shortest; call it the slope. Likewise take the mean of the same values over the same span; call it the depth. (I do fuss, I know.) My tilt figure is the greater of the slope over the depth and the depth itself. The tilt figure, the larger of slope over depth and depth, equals 1.5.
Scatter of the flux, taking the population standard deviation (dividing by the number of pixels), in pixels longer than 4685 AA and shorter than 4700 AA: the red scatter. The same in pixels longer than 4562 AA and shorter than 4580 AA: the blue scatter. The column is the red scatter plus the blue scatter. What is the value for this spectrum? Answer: 0.55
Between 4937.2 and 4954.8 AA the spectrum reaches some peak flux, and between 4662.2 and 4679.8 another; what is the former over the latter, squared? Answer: 1.9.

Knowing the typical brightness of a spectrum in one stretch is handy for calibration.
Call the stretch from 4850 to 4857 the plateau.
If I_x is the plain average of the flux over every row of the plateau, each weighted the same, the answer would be 3.74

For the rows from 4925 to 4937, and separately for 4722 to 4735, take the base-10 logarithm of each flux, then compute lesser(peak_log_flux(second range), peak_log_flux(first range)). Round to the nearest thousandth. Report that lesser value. 0.618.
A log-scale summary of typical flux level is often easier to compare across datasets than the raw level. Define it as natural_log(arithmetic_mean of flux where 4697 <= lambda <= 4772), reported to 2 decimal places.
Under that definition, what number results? 1.34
